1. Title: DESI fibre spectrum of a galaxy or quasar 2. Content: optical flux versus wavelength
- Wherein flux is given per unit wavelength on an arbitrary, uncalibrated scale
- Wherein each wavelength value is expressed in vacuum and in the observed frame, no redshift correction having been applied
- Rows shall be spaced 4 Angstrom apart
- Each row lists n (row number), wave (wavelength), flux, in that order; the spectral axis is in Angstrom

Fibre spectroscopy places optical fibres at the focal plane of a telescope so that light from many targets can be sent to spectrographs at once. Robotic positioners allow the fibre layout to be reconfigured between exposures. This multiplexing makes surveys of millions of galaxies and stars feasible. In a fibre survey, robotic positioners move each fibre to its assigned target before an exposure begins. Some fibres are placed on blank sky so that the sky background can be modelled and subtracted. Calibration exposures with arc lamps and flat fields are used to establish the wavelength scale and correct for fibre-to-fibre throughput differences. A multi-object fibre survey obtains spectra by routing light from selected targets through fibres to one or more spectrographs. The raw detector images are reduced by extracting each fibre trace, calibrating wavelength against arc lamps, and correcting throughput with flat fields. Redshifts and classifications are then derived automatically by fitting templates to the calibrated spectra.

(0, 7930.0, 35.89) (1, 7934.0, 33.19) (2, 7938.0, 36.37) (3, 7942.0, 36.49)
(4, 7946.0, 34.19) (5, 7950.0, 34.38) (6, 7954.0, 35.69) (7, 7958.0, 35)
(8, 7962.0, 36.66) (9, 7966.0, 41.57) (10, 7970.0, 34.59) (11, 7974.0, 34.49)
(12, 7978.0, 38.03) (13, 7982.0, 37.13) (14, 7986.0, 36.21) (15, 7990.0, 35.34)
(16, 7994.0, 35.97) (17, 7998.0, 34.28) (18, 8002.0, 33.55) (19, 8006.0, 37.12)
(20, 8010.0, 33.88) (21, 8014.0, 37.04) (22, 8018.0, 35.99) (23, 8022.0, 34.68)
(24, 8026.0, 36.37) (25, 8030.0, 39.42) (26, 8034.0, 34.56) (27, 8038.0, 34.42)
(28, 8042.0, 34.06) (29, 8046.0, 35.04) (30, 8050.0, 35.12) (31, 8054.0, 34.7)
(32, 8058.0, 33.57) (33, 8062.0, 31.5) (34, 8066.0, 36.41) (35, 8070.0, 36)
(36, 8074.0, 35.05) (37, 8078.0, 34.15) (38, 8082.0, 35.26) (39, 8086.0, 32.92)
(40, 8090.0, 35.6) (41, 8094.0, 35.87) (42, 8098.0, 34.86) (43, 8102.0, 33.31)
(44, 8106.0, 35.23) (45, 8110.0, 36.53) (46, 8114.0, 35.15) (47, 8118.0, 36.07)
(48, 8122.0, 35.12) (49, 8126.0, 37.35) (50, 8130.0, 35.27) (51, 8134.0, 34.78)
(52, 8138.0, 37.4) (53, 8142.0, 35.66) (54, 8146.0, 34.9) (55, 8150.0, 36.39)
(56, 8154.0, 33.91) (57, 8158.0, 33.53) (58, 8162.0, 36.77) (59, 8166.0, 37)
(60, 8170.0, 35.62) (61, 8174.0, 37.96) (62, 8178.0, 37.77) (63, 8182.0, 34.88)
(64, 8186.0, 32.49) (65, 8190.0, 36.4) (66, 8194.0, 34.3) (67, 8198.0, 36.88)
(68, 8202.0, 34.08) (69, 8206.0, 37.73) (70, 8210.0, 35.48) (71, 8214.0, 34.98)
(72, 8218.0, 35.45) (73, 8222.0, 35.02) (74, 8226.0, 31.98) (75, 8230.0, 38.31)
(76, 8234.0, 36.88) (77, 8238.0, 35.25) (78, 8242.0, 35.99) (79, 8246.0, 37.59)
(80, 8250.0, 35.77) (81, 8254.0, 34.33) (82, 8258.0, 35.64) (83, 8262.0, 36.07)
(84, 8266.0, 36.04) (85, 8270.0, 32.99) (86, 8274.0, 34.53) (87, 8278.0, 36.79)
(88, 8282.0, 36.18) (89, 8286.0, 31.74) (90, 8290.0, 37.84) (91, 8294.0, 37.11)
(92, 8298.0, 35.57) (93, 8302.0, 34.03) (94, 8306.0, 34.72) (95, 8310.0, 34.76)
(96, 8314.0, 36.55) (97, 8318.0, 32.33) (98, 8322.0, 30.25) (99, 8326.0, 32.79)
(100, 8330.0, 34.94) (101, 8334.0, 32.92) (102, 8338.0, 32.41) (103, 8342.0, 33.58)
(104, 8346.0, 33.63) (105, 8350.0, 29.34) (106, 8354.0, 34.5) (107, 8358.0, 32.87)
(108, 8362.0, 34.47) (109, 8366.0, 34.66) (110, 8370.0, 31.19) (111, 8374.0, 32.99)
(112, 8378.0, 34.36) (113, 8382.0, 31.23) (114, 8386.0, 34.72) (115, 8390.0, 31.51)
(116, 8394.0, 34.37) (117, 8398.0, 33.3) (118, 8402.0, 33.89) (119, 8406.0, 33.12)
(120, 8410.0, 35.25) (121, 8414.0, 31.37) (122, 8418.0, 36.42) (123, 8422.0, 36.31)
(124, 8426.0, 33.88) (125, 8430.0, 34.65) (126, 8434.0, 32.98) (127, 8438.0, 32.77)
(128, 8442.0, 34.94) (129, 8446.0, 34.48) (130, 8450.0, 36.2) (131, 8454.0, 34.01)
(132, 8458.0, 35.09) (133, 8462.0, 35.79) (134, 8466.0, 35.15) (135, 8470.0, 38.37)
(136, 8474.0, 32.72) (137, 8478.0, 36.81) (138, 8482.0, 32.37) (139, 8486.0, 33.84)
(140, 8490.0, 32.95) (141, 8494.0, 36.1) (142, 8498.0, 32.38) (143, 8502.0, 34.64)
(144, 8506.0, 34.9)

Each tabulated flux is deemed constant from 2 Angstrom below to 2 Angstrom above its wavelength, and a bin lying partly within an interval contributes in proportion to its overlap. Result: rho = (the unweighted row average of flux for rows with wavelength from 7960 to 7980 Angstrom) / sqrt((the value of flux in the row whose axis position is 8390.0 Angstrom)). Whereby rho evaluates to 6.6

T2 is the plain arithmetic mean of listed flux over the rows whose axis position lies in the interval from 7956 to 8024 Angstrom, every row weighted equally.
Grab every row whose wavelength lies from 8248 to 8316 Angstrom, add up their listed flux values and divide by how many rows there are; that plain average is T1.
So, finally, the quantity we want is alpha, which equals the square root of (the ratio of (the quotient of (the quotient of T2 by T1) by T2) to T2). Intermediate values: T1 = 35.3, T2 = 36.0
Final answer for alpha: 0.0280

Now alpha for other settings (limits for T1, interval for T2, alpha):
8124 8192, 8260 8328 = 0.0284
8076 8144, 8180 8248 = 0.0282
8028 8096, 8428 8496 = 0.0287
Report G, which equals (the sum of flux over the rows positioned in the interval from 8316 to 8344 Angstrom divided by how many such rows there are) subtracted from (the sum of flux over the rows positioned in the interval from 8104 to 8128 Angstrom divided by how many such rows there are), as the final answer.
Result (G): 3.2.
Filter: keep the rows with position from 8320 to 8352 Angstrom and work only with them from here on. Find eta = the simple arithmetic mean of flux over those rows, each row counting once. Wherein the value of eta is 32.5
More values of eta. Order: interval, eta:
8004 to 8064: 35.2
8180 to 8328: 35.1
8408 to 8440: 34.2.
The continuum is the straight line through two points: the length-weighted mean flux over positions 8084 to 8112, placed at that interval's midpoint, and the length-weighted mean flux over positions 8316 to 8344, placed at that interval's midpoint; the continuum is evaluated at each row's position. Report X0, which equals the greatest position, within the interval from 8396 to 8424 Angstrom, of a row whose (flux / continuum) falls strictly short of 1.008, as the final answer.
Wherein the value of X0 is 8414.0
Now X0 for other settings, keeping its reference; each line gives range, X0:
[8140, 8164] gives 8158.0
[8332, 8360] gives 8350.0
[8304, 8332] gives 8326.0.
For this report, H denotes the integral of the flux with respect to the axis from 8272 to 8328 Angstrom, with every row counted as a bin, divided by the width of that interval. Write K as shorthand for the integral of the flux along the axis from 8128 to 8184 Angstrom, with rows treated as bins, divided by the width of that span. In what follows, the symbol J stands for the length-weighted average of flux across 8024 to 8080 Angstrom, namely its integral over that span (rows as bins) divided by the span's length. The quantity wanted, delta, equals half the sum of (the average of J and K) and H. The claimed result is 35.0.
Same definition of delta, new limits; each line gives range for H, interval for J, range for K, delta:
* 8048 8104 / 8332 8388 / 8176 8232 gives 34.4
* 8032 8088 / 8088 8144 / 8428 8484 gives 34.8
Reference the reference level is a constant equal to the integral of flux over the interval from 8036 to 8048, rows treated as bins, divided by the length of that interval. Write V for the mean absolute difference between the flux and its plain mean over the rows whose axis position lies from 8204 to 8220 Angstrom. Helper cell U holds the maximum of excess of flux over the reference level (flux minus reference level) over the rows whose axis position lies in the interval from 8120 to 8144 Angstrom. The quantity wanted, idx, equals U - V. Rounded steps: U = 2.9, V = 0.91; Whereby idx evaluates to 2.0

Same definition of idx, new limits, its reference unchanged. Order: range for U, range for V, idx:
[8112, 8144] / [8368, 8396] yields 1.5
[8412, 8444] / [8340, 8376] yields 0.6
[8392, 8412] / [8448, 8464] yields 0.0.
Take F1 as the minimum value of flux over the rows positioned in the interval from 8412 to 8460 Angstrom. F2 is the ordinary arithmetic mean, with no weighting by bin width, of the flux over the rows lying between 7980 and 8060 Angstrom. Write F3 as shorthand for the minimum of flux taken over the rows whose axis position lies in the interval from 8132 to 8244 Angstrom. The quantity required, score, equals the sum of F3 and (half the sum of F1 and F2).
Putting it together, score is 65.4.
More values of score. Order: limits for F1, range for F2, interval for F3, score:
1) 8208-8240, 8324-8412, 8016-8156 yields 64.1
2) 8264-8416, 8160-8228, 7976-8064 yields 64.0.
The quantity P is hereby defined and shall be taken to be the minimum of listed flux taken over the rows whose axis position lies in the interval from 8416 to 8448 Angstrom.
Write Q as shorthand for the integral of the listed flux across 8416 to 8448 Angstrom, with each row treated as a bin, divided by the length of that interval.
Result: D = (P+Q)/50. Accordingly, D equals 1.35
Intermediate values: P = 32.77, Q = 34.6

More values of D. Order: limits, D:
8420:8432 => 1.38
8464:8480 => 1.37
